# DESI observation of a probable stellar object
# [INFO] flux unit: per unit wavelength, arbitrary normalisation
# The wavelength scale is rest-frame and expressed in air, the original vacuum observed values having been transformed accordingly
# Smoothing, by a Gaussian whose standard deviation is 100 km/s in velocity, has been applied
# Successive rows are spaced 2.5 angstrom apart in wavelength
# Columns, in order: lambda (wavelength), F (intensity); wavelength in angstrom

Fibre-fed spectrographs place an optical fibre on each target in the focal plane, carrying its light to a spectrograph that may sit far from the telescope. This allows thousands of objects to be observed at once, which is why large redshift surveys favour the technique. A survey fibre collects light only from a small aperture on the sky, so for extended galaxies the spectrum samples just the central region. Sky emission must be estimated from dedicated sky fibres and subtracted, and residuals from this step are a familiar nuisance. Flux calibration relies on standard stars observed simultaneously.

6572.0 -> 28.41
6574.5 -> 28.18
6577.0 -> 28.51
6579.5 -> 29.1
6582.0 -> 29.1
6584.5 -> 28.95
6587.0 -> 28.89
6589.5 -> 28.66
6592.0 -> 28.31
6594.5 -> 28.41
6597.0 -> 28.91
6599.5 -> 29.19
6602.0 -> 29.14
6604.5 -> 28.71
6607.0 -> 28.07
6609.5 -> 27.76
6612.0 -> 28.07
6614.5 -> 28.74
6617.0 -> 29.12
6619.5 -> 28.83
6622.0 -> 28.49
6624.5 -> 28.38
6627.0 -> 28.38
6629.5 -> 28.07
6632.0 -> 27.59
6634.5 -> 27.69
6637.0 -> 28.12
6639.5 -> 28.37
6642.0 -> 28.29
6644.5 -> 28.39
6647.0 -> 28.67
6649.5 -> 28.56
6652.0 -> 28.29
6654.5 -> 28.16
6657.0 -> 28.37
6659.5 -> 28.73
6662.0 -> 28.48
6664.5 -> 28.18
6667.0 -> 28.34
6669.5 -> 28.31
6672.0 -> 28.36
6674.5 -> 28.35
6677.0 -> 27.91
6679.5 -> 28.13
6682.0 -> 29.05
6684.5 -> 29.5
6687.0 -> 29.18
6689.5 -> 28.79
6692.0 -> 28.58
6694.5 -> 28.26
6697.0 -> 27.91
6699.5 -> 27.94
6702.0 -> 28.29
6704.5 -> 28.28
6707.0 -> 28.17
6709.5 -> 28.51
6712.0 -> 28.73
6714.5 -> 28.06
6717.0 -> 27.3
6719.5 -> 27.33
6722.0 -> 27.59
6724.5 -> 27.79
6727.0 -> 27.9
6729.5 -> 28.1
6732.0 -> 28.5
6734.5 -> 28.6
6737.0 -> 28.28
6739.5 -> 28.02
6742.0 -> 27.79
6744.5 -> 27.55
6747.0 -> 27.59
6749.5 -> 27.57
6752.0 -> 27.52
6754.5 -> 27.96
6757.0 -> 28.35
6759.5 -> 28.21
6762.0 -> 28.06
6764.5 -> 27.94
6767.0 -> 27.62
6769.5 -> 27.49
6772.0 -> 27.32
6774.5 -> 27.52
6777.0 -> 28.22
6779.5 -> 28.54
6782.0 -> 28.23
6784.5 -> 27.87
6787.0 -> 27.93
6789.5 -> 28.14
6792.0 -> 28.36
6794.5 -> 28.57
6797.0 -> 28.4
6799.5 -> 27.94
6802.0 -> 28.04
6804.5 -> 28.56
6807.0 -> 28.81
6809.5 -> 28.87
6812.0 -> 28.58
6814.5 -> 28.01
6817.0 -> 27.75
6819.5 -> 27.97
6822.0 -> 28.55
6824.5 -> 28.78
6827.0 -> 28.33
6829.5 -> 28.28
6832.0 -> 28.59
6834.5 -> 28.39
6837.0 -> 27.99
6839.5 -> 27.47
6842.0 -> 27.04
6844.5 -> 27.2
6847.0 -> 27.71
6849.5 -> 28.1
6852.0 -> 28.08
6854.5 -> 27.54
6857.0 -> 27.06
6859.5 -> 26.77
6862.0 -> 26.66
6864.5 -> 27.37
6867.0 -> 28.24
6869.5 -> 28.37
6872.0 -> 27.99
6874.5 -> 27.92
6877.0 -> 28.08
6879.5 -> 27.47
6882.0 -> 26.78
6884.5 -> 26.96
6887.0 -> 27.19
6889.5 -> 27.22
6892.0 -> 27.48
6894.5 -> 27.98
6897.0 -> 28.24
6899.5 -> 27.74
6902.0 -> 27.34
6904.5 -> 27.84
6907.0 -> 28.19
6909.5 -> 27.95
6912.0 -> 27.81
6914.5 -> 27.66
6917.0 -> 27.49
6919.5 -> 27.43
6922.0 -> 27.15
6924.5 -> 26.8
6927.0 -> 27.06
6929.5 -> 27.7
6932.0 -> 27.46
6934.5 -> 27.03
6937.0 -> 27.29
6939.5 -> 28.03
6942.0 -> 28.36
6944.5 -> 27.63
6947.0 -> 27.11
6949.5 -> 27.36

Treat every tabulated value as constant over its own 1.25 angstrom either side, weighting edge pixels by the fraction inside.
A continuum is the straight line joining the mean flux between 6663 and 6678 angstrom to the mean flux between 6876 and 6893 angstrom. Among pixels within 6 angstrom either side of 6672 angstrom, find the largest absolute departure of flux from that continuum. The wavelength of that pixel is 6677.0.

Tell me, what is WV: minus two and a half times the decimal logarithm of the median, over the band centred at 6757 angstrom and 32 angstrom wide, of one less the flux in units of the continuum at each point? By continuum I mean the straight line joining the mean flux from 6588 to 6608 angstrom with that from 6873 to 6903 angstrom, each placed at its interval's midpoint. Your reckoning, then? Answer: 4.6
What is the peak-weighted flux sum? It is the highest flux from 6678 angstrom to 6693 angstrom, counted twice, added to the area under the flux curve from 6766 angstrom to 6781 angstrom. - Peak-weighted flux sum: 476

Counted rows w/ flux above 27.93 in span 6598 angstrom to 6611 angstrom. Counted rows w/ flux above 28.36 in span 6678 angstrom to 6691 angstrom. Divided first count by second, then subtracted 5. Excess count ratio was -4.00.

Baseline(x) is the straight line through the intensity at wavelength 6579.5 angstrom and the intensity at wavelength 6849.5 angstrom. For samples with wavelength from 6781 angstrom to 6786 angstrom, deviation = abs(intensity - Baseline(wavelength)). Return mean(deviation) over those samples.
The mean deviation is 0.3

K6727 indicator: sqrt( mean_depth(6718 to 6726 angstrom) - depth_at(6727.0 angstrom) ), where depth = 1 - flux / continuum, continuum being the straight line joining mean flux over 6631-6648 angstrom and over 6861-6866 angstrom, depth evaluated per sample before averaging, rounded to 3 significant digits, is 0.113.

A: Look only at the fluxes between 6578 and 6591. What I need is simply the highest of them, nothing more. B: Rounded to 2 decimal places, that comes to 29.10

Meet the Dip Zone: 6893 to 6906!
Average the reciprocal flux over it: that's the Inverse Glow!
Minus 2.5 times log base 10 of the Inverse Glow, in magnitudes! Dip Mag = 3.61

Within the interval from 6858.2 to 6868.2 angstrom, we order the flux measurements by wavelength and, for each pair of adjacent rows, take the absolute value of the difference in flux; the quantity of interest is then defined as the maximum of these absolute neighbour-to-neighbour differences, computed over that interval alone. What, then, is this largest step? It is 0.9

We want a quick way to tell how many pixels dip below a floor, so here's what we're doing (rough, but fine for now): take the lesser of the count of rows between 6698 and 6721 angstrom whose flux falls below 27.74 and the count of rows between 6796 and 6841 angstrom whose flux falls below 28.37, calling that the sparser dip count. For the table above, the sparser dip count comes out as 2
